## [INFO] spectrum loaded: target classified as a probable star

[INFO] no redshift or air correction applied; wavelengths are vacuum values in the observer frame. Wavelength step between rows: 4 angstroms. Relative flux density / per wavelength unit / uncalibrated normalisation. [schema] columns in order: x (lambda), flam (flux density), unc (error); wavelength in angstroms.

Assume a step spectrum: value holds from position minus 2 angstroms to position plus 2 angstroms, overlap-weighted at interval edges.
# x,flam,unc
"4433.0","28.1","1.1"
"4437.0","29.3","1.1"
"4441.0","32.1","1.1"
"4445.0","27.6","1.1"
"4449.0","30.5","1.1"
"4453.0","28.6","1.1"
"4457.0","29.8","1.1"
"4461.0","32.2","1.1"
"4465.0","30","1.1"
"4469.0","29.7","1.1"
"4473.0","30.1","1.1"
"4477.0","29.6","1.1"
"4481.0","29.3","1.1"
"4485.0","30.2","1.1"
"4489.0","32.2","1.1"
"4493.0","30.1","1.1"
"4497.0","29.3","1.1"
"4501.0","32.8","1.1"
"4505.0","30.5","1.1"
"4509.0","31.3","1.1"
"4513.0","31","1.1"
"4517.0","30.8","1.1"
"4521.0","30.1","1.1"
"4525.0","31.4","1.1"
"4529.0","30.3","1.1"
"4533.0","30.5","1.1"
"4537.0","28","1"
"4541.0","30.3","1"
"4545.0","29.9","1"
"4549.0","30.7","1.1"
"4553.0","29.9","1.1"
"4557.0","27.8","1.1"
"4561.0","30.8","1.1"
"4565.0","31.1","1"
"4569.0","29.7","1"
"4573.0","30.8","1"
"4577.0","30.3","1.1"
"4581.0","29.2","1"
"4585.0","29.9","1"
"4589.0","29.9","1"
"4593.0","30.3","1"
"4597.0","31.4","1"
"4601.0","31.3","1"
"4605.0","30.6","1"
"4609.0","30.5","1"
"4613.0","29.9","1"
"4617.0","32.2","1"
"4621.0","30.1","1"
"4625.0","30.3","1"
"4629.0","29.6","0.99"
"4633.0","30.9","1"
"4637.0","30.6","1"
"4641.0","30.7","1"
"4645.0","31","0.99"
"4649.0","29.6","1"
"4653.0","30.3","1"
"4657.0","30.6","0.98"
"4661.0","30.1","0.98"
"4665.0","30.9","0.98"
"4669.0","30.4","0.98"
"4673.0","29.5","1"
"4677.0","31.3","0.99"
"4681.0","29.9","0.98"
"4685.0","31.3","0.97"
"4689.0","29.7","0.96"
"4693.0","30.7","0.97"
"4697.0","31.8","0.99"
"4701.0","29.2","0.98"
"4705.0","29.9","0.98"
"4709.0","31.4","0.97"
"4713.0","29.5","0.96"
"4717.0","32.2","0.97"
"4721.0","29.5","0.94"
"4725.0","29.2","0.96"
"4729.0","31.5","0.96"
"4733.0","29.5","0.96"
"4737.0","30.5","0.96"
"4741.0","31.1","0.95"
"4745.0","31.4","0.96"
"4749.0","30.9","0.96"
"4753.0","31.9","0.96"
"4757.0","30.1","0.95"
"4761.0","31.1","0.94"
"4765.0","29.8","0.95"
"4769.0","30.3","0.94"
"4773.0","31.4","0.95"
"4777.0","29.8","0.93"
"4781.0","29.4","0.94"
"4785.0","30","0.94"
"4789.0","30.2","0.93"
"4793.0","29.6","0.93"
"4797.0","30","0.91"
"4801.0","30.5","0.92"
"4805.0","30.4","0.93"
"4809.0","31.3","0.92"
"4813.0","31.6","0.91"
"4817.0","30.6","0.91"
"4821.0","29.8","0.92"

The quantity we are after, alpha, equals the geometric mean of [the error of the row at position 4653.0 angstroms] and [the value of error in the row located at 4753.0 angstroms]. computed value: 0.98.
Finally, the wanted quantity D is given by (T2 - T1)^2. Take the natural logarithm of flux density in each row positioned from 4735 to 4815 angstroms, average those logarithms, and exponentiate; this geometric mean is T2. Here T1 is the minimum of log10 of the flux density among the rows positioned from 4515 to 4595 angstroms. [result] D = 848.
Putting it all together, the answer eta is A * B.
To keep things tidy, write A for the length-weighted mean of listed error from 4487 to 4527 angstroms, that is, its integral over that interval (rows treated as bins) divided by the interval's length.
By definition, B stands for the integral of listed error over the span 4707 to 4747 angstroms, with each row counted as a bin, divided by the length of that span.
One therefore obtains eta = 1.05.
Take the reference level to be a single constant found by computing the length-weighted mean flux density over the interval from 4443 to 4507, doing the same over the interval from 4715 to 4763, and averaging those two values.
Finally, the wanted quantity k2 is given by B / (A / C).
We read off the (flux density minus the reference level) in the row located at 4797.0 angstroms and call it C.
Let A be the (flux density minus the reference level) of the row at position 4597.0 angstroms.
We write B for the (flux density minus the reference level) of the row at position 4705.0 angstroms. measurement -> 0.3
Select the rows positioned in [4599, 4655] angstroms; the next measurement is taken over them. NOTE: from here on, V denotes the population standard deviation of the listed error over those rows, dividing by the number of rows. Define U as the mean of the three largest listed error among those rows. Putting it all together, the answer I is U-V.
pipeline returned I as 1.00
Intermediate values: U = 1.00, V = 0.003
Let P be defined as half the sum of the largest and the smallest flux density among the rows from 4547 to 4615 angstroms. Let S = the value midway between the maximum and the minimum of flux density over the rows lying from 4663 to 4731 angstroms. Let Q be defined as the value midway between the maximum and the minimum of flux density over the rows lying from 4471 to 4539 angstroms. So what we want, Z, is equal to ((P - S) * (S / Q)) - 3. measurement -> -4.1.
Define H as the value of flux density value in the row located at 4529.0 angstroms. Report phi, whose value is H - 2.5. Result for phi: 27.8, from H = 30.3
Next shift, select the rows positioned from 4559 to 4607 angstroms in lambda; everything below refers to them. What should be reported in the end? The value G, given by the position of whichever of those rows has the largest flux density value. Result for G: 4597.0 angstroms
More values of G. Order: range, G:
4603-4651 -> 4617.0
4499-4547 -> 4501.0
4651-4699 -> 4697.0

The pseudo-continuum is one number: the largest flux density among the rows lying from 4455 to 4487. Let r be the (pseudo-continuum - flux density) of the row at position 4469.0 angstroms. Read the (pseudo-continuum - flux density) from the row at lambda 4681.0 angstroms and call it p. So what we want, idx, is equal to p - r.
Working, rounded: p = 2.3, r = 2.5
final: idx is -0.2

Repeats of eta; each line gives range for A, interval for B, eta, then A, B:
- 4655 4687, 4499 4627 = 1.03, 0.98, 1.04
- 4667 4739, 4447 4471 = 1.07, 0.97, 1.10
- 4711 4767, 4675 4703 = 0.93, 0.96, 0.98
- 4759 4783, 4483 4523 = 1.04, 0.94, 1.10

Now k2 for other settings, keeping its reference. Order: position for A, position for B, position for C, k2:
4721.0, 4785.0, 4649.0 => -0.4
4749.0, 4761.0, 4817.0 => 0.2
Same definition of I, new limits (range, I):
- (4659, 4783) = 0.98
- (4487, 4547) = 1.06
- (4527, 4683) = 1.06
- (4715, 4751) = 0.96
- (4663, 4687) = 0.98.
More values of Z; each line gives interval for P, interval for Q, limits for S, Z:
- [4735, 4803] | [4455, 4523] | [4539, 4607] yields -2.0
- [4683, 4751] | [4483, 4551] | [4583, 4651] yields -3.2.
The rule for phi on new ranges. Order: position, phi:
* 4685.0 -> 28.8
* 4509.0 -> 28.8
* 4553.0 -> 27.4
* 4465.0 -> 27.5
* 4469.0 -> 27.2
